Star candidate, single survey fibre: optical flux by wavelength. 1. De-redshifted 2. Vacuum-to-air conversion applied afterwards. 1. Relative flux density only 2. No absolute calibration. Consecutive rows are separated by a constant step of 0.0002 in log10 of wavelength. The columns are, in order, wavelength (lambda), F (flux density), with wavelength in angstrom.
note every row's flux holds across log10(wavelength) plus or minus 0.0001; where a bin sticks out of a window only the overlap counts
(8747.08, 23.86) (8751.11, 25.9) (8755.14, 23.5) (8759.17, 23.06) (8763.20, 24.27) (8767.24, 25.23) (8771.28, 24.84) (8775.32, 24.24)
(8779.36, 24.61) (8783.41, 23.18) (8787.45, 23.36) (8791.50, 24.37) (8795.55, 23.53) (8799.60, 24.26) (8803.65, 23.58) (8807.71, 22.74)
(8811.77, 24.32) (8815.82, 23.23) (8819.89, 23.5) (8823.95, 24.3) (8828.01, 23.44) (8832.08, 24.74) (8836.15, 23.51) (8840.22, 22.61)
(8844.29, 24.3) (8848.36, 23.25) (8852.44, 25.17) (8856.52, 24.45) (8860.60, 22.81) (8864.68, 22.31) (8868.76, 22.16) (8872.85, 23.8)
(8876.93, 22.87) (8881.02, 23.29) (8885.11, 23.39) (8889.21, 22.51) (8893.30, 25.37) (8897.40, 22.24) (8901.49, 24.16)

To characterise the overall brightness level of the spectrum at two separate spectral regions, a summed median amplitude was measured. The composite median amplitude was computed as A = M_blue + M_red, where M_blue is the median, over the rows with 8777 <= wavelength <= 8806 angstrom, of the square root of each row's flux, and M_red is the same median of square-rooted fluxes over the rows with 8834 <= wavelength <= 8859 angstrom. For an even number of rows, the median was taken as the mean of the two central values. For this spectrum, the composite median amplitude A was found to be 9.75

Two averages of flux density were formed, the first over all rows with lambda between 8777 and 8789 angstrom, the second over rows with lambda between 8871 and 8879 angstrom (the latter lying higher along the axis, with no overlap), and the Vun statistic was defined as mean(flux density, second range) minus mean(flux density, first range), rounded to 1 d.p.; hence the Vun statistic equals -0.4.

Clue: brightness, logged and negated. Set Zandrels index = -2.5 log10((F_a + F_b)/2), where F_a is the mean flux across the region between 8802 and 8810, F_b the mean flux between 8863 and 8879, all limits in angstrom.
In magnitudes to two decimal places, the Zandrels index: -3.40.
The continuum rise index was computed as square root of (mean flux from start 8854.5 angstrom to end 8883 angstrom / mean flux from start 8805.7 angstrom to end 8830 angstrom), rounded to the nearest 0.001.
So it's 0.990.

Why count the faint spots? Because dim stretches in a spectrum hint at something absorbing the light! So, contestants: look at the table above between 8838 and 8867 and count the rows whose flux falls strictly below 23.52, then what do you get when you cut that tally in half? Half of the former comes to 2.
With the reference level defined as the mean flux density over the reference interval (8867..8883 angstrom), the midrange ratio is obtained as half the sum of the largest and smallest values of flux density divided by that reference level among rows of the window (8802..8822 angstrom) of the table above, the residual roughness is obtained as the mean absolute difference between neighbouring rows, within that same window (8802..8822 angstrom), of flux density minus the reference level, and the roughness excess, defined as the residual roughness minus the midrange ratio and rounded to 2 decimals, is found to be -0.08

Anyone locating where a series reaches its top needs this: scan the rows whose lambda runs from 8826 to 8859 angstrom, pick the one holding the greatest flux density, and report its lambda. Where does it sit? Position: 8852.44 angstrom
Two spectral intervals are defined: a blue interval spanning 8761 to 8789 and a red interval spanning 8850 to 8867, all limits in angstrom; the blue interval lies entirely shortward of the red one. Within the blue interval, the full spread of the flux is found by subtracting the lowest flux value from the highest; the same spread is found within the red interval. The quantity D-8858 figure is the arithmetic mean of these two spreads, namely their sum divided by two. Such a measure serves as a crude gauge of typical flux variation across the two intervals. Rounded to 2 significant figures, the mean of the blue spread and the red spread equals 2.5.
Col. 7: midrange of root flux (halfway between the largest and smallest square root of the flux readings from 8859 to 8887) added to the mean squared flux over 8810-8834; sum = 577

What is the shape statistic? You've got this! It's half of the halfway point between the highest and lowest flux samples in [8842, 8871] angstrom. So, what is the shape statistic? 11.8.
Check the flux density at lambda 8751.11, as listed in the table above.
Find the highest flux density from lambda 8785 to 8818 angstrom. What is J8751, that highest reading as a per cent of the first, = 94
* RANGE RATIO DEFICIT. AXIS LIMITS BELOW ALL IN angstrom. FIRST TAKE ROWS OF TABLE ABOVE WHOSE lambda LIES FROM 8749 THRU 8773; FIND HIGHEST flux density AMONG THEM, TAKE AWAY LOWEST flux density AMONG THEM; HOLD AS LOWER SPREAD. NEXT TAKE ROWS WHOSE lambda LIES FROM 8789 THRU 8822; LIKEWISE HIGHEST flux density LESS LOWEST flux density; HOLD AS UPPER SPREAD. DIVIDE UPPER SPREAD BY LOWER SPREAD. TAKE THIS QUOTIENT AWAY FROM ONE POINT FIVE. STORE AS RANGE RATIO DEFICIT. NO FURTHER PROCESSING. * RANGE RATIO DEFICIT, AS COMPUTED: 0.9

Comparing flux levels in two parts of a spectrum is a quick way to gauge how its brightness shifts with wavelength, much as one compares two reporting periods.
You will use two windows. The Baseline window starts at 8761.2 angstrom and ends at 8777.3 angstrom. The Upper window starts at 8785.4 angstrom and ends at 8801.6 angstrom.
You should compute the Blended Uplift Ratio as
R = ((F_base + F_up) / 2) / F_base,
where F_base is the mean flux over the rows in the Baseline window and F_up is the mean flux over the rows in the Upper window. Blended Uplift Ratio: 0.98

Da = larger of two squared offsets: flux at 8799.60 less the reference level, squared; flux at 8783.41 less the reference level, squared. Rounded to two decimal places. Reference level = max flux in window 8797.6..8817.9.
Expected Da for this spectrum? 1.30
